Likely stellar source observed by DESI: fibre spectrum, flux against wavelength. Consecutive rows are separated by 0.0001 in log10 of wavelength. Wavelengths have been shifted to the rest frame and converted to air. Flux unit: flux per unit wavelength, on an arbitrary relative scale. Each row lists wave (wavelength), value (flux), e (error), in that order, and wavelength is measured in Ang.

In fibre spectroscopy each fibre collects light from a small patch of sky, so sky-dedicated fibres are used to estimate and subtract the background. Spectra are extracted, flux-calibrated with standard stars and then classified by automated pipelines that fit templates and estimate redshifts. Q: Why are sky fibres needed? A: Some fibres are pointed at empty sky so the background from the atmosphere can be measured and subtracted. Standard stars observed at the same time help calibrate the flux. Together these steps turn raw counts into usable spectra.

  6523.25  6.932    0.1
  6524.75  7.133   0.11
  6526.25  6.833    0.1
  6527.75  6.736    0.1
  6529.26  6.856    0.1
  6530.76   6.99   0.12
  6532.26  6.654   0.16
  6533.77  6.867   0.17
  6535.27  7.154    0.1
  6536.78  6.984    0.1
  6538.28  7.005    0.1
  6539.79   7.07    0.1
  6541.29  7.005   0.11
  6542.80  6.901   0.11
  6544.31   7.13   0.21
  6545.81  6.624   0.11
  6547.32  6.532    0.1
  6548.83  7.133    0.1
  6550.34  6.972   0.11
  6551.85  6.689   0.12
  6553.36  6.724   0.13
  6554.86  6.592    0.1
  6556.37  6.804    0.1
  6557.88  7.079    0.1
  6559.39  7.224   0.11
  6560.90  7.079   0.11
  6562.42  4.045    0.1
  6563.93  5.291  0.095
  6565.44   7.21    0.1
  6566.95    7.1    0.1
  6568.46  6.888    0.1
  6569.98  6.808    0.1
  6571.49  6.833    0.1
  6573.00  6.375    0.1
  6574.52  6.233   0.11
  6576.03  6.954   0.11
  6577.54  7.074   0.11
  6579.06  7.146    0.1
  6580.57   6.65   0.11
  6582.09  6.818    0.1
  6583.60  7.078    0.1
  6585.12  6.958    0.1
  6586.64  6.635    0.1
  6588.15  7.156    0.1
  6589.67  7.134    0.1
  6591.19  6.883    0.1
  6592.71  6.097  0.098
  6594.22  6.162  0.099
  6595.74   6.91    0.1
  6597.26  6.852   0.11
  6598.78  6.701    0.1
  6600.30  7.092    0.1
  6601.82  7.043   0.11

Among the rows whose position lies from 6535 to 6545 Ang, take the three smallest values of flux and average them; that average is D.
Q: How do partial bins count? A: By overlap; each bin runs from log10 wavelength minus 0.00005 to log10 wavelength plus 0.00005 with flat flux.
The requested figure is 6.96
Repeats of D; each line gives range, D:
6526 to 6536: 6.74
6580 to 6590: 6.70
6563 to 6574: 6.16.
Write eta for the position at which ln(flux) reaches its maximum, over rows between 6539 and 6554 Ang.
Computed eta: 6548.83 Ang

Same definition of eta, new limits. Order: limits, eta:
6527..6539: 6535.27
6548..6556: 6548.83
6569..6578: 6577.54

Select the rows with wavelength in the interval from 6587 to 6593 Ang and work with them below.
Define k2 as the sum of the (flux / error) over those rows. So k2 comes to 274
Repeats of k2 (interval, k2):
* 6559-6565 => 226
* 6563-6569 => 268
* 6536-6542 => 274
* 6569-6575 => 257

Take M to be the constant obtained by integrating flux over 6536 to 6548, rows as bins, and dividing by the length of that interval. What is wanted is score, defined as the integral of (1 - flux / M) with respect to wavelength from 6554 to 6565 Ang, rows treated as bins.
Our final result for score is 0.92 Ang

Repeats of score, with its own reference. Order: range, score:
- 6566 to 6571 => -0.02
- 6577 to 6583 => -0.01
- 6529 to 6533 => 0.05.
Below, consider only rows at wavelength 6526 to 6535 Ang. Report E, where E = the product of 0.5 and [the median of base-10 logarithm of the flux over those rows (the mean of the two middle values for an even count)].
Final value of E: 0.418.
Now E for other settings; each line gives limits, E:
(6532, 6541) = 0.422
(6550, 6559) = 0.415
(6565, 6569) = 0.426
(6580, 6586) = 0.419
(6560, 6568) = 0.425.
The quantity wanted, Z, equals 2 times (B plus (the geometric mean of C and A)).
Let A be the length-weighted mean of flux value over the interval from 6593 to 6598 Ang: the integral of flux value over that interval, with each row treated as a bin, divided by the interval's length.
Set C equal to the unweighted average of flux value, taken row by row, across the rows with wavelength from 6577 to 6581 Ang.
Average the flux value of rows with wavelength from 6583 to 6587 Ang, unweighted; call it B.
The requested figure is 27.3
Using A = 6.60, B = 6.89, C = 6.96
